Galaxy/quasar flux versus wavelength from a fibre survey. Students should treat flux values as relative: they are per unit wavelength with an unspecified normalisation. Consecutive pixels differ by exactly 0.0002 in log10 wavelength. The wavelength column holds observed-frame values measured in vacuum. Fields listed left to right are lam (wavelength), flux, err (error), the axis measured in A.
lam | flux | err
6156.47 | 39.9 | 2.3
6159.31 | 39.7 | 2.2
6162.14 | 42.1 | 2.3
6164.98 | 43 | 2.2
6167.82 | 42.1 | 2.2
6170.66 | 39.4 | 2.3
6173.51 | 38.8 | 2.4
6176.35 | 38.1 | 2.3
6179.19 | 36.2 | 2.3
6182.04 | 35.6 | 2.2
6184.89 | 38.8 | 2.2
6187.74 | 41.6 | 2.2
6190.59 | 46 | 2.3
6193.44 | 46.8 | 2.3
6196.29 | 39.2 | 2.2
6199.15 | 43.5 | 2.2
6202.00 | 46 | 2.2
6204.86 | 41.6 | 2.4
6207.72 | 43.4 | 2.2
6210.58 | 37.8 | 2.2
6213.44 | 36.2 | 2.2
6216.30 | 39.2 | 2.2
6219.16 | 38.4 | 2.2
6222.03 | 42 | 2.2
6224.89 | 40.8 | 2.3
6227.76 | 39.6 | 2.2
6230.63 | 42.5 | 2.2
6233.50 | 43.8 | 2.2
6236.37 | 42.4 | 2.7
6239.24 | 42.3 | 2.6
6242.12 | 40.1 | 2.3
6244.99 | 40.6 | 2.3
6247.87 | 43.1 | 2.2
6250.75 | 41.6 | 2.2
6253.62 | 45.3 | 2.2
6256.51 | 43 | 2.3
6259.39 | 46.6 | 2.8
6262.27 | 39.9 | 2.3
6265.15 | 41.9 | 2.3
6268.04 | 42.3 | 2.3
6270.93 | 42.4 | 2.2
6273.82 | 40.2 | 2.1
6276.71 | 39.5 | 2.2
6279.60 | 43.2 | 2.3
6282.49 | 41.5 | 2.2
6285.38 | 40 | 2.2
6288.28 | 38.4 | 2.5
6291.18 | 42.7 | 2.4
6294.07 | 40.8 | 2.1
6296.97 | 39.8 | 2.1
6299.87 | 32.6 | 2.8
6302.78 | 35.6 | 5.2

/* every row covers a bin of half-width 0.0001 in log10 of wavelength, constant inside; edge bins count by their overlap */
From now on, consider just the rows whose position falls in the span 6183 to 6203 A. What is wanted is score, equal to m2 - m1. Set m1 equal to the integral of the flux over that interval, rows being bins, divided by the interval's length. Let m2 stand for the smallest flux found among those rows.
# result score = -4.10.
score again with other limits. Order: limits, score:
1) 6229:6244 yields -2.04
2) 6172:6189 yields -2.54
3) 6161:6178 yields -2.40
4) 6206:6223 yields -3.26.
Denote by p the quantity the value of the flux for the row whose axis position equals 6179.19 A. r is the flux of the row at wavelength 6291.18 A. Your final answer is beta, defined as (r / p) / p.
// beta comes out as 0.033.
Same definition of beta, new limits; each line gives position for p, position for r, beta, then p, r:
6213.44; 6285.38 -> 0.031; 36.2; 40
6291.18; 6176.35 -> 0.021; 42.7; 38.1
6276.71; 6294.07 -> 0.026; 39.5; 40.8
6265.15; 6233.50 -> 0.025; 41.9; 43.8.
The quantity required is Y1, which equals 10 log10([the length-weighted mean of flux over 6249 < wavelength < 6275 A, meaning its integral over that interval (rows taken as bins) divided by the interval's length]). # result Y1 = 16.29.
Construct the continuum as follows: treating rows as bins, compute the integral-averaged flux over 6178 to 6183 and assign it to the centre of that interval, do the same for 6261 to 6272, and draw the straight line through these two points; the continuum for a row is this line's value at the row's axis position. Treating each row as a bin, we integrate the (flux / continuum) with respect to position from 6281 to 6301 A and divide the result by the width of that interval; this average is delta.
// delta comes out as 0.91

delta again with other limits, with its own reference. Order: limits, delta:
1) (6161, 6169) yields 1.22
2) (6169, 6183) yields 1.06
